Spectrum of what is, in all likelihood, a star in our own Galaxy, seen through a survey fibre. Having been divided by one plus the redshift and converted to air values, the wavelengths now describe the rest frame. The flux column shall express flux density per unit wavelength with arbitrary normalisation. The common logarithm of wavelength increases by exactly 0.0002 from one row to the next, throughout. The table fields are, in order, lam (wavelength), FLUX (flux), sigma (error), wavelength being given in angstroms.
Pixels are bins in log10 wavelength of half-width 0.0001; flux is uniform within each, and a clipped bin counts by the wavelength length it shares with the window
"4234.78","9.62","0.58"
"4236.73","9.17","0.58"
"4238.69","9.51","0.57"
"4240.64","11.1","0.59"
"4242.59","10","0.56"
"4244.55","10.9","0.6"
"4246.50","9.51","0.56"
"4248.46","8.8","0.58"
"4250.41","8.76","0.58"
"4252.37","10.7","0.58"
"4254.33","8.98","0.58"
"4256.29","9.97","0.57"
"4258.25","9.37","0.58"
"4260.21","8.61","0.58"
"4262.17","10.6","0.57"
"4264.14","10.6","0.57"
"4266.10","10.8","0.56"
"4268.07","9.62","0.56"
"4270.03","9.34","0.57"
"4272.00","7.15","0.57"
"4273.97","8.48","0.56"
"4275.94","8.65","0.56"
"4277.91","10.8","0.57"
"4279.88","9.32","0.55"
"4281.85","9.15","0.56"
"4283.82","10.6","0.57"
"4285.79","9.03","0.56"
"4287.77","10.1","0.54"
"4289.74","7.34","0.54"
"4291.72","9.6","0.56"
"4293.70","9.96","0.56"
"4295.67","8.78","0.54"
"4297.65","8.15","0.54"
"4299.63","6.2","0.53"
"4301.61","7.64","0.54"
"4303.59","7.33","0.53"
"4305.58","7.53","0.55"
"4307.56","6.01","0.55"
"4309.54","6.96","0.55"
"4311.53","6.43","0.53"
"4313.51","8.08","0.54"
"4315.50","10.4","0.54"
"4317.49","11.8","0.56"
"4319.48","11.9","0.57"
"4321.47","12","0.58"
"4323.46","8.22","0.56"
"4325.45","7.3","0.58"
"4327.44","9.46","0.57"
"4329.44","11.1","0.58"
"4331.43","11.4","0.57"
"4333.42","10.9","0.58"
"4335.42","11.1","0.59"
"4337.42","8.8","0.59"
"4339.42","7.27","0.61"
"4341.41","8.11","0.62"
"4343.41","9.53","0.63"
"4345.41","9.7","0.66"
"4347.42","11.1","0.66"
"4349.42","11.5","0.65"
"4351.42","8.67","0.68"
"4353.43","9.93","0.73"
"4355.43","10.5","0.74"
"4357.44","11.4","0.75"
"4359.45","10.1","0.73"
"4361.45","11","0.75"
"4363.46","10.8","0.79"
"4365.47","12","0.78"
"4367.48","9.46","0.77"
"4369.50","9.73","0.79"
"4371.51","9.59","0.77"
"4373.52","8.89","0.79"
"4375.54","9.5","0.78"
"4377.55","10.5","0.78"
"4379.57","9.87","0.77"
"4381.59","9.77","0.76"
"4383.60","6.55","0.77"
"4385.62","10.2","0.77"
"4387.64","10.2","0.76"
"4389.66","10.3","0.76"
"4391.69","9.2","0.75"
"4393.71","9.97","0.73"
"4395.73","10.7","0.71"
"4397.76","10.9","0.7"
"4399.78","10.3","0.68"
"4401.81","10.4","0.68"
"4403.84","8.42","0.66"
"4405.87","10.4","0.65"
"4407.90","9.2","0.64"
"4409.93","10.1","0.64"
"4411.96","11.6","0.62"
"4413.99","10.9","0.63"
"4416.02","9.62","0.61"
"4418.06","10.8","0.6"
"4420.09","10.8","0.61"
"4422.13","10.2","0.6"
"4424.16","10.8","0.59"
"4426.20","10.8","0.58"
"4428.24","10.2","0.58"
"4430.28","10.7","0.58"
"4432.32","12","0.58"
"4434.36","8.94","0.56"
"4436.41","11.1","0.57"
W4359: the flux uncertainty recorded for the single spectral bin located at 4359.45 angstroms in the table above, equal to 0.73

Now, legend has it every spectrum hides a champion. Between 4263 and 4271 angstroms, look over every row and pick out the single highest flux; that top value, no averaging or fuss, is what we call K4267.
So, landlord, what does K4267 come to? 10.8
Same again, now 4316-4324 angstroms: 12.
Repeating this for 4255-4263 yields 10.6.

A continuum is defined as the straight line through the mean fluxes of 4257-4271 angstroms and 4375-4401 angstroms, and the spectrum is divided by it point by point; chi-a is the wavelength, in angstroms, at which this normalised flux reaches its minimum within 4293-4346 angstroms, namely 4307.56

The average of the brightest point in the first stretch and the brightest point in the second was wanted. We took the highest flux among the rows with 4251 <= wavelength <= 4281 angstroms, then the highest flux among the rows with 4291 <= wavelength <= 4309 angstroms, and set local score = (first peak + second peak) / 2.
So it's 10.4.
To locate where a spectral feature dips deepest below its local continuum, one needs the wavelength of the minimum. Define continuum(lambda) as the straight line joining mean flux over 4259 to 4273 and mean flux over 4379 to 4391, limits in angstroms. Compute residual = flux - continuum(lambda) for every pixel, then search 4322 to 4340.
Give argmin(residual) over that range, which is 4339.42 angstroms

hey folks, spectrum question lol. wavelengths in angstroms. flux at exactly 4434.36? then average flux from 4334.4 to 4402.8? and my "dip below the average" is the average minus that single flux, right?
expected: 1.0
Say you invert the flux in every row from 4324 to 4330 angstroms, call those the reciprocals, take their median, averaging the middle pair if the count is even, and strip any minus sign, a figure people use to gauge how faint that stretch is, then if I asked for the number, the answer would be 0.106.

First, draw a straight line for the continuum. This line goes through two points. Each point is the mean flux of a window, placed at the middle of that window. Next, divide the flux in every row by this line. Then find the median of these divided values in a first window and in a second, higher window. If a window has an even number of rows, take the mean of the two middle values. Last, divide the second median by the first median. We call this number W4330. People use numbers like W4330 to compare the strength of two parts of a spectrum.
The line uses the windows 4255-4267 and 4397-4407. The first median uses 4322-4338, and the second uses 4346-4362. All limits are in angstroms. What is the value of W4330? 1.05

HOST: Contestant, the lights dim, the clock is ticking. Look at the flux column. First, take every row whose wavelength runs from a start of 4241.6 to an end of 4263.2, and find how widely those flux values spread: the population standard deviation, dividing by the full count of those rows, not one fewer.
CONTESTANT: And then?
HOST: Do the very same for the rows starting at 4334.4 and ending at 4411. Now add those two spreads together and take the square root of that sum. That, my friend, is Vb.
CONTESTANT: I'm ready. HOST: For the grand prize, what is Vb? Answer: 1.38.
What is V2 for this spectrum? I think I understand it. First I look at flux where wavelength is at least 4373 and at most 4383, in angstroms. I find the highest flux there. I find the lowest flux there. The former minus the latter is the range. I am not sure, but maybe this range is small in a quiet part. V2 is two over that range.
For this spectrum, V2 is 1.2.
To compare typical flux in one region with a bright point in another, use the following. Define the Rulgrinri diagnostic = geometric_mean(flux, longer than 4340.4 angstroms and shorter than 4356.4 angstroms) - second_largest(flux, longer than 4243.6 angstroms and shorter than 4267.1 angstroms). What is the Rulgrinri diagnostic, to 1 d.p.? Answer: -1.0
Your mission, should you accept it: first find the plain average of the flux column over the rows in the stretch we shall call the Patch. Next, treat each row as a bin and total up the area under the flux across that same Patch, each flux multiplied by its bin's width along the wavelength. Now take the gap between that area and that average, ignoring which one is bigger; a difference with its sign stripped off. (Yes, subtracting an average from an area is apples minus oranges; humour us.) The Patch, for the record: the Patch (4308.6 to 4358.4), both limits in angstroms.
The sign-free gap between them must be 476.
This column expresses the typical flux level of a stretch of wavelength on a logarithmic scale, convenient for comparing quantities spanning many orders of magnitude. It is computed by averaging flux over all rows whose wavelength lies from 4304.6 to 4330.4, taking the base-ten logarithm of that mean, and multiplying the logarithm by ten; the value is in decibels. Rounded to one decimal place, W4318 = 9.5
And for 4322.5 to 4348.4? 9.8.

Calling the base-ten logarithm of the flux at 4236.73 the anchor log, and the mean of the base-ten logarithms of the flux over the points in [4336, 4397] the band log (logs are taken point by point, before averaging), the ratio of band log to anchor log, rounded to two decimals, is 1.03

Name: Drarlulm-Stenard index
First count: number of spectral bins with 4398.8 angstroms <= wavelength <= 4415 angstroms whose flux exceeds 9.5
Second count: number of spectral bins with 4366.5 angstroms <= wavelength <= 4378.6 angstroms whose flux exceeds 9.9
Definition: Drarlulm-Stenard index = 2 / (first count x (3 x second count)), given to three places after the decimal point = 0.111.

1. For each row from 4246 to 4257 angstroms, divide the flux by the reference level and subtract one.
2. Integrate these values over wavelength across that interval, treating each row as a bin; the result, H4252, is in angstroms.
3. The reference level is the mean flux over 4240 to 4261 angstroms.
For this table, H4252 -0.3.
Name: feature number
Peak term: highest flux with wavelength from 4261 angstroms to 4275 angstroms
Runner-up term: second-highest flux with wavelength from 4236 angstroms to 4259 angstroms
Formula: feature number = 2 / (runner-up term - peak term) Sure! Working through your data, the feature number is 20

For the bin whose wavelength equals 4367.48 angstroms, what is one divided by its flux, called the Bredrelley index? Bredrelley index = 0.106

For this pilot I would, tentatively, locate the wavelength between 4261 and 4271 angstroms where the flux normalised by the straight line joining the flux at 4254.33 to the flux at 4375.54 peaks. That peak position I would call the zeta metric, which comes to 4266.10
